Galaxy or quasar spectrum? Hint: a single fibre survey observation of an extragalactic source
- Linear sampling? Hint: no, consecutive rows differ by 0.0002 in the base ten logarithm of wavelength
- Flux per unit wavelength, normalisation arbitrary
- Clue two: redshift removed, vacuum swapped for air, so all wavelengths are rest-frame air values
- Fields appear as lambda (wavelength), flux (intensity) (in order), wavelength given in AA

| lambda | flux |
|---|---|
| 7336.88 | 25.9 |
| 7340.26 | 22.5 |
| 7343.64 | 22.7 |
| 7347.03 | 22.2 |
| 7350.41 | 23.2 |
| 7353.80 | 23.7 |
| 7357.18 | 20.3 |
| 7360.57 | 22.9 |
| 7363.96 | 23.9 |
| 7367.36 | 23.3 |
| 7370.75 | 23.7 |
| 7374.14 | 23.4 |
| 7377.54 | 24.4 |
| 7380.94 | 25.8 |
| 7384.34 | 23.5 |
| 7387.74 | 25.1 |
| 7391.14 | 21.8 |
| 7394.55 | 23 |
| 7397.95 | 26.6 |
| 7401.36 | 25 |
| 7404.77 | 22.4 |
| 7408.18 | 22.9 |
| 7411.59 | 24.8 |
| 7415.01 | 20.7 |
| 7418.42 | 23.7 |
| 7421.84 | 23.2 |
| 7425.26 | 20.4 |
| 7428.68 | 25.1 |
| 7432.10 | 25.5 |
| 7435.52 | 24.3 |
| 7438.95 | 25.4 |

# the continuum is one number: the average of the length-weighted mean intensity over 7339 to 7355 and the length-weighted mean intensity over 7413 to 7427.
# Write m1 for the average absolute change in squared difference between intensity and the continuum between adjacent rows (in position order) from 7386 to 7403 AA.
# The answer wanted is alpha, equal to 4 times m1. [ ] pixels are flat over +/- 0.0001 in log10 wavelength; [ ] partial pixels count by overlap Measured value 34.4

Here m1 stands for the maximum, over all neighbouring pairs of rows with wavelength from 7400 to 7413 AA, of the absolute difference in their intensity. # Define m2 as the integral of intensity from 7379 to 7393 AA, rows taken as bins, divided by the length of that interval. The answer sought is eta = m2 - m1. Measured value 21.4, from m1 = 2.60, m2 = 24.0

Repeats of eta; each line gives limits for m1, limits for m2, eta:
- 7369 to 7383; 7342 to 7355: 21.5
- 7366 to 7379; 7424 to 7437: 22.9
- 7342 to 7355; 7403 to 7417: 21.7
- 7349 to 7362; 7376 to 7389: 21.3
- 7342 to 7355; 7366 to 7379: 22.7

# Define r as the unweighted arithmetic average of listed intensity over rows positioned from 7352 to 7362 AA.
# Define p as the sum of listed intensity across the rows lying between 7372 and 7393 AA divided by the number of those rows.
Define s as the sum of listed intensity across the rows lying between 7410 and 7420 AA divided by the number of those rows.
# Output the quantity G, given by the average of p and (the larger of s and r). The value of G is 23.5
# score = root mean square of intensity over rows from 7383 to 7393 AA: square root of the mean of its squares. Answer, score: 23.5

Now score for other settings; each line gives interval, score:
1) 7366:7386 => 24.0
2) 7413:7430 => 22.7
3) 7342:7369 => 22.8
